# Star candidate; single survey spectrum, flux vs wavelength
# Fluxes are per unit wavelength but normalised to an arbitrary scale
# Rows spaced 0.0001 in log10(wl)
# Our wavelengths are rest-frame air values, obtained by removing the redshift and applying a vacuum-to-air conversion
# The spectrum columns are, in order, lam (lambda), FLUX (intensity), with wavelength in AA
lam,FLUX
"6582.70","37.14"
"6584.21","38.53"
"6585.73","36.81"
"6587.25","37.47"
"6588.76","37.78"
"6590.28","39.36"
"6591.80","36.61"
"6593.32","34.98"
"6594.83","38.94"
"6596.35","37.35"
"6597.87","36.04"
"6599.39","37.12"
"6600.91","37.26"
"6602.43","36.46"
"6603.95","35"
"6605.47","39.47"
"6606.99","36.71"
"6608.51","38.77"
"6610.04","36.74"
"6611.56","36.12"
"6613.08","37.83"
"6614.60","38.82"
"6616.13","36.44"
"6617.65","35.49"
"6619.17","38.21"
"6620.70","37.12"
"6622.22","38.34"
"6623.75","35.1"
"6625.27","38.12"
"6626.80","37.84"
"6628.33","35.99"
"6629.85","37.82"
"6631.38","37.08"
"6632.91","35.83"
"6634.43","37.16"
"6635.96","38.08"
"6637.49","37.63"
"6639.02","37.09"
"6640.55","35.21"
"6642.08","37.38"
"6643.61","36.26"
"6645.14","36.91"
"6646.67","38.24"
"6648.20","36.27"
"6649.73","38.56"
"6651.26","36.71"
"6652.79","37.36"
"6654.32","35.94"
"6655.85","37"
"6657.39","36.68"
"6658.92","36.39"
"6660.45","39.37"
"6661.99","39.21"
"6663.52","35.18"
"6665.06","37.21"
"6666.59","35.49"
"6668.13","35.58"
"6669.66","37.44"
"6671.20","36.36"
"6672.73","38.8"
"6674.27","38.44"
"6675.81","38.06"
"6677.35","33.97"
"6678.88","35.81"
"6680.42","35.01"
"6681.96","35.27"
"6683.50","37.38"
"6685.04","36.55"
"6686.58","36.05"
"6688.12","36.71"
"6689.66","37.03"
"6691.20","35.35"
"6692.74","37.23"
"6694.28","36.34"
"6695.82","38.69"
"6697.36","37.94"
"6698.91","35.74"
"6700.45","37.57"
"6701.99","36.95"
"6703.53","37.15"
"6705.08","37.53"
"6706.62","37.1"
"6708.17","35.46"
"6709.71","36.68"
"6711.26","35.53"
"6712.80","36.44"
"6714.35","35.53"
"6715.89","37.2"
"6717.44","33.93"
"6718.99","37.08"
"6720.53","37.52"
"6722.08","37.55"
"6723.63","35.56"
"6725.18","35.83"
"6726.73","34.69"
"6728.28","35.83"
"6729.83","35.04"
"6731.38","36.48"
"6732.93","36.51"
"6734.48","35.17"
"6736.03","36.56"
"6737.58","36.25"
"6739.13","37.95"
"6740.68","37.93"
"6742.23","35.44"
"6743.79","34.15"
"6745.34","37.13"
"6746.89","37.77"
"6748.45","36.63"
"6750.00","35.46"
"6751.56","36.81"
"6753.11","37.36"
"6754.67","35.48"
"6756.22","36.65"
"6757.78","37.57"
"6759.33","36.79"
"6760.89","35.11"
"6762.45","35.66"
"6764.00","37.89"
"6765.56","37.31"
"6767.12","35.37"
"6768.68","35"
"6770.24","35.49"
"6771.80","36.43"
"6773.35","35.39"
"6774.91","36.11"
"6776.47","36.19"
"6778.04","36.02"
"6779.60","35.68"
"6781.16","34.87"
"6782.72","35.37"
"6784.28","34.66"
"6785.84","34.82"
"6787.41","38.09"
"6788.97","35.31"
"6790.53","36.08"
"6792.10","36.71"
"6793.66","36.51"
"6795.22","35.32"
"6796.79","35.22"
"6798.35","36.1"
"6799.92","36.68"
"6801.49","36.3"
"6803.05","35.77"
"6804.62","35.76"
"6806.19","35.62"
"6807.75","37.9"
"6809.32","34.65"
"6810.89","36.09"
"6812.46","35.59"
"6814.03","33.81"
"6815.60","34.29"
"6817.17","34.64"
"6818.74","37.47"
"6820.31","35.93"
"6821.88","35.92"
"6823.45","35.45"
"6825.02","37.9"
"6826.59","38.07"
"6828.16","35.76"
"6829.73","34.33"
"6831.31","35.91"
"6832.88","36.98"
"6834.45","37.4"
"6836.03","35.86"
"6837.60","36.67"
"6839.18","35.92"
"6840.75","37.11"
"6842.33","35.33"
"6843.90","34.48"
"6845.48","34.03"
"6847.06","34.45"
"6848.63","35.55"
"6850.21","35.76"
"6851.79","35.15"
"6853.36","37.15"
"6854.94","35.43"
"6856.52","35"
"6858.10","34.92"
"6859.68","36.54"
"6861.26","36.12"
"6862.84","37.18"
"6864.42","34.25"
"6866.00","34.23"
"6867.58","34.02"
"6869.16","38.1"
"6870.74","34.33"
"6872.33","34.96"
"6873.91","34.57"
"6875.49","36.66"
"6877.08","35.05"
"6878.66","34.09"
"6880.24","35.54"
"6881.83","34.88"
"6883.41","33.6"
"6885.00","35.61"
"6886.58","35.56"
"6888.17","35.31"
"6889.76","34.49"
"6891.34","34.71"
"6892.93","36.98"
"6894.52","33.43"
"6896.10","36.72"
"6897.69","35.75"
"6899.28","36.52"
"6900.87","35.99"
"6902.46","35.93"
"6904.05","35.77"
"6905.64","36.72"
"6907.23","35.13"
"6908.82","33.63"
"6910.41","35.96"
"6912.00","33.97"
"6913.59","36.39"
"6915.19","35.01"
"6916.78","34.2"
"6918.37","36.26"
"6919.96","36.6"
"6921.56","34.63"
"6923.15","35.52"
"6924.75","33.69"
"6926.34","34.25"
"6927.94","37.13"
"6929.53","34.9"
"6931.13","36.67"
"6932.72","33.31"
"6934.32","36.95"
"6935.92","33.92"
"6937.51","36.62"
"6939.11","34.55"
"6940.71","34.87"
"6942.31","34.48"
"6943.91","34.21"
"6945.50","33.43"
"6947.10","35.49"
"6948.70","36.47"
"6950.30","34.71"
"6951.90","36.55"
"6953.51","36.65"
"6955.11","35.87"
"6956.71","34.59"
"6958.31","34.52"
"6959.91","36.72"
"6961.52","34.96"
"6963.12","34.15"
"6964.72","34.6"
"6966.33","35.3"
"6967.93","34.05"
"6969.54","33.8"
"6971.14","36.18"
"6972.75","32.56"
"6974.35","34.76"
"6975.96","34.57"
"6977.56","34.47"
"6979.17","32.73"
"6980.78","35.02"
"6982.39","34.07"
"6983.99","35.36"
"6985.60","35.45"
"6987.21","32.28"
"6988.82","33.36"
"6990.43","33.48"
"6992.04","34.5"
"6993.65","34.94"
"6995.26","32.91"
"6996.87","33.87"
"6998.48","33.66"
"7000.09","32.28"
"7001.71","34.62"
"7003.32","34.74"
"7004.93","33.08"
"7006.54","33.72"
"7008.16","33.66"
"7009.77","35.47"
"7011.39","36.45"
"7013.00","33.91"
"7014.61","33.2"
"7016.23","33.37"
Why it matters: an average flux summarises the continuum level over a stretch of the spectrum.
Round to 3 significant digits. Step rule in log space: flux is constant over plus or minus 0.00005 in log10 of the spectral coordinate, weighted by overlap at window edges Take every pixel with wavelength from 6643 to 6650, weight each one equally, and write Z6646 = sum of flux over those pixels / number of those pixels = 37.2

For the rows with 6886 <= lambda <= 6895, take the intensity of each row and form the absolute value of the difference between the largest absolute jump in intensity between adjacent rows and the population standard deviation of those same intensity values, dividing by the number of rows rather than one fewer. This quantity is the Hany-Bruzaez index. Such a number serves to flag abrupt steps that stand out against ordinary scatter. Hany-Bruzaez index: 2.46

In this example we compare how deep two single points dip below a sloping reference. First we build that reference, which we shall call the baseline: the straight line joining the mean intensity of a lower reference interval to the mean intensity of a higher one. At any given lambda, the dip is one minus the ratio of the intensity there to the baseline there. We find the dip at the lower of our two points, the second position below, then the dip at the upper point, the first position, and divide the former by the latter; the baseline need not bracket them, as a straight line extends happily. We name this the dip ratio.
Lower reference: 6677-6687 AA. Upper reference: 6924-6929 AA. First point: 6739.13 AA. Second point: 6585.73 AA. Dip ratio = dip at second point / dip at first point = 0.3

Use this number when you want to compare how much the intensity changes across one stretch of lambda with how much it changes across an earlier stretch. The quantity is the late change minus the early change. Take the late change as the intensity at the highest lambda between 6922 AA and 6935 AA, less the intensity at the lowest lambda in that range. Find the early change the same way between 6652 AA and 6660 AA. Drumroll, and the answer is 2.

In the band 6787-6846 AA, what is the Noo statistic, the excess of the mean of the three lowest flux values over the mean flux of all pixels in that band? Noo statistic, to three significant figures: -1.93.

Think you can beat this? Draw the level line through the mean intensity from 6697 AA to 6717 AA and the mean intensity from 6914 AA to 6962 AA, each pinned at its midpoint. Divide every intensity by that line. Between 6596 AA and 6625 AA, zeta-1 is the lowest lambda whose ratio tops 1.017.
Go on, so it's 6605.47 AA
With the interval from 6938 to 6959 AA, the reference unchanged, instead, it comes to 6948.70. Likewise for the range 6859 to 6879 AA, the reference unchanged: 6859.68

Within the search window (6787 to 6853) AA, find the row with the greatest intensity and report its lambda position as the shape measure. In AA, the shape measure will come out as 6787.41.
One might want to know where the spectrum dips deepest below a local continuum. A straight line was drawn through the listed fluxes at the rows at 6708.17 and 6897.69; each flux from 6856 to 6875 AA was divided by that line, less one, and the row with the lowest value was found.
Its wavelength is 6867.58 AA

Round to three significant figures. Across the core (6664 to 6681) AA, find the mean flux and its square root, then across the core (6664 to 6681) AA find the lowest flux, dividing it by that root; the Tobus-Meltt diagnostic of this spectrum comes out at 5.62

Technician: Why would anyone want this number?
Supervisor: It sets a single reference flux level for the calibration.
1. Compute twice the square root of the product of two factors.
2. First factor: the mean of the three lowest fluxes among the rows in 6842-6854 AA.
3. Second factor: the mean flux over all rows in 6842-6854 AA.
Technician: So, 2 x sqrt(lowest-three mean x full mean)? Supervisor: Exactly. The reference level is 70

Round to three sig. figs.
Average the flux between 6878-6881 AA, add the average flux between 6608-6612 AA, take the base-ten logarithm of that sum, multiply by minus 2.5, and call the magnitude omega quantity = -4.64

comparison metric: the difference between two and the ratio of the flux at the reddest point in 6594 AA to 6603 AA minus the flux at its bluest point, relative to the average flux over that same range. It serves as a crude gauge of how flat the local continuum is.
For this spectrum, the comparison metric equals 2.07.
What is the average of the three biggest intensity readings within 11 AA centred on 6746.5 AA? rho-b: 37.2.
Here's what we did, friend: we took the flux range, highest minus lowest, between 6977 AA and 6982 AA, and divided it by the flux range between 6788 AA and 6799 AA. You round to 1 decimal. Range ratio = 1.5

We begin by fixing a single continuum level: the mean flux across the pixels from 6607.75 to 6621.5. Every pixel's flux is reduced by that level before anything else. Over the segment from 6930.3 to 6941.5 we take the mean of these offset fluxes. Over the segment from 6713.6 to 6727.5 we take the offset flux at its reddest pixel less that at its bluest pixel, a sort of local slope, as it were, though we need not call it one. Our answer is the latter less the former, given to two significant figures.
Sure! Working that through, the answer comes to 1.2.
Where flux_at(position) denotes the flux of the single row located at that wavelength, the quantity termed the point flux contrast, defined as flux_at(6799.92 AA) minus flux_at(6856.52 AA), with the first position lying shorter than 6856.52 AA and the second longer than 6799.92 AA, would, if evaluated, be 1.7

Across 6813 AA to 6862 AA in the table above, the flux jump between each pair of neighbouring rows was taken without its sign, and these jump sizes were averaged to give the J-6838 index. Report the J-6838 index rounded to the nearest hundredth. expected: 1.04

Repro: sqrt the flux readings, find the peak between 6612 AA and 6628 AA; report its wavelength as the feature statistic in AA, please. 6614.60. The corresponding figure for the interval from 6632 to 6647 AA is 6646.67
